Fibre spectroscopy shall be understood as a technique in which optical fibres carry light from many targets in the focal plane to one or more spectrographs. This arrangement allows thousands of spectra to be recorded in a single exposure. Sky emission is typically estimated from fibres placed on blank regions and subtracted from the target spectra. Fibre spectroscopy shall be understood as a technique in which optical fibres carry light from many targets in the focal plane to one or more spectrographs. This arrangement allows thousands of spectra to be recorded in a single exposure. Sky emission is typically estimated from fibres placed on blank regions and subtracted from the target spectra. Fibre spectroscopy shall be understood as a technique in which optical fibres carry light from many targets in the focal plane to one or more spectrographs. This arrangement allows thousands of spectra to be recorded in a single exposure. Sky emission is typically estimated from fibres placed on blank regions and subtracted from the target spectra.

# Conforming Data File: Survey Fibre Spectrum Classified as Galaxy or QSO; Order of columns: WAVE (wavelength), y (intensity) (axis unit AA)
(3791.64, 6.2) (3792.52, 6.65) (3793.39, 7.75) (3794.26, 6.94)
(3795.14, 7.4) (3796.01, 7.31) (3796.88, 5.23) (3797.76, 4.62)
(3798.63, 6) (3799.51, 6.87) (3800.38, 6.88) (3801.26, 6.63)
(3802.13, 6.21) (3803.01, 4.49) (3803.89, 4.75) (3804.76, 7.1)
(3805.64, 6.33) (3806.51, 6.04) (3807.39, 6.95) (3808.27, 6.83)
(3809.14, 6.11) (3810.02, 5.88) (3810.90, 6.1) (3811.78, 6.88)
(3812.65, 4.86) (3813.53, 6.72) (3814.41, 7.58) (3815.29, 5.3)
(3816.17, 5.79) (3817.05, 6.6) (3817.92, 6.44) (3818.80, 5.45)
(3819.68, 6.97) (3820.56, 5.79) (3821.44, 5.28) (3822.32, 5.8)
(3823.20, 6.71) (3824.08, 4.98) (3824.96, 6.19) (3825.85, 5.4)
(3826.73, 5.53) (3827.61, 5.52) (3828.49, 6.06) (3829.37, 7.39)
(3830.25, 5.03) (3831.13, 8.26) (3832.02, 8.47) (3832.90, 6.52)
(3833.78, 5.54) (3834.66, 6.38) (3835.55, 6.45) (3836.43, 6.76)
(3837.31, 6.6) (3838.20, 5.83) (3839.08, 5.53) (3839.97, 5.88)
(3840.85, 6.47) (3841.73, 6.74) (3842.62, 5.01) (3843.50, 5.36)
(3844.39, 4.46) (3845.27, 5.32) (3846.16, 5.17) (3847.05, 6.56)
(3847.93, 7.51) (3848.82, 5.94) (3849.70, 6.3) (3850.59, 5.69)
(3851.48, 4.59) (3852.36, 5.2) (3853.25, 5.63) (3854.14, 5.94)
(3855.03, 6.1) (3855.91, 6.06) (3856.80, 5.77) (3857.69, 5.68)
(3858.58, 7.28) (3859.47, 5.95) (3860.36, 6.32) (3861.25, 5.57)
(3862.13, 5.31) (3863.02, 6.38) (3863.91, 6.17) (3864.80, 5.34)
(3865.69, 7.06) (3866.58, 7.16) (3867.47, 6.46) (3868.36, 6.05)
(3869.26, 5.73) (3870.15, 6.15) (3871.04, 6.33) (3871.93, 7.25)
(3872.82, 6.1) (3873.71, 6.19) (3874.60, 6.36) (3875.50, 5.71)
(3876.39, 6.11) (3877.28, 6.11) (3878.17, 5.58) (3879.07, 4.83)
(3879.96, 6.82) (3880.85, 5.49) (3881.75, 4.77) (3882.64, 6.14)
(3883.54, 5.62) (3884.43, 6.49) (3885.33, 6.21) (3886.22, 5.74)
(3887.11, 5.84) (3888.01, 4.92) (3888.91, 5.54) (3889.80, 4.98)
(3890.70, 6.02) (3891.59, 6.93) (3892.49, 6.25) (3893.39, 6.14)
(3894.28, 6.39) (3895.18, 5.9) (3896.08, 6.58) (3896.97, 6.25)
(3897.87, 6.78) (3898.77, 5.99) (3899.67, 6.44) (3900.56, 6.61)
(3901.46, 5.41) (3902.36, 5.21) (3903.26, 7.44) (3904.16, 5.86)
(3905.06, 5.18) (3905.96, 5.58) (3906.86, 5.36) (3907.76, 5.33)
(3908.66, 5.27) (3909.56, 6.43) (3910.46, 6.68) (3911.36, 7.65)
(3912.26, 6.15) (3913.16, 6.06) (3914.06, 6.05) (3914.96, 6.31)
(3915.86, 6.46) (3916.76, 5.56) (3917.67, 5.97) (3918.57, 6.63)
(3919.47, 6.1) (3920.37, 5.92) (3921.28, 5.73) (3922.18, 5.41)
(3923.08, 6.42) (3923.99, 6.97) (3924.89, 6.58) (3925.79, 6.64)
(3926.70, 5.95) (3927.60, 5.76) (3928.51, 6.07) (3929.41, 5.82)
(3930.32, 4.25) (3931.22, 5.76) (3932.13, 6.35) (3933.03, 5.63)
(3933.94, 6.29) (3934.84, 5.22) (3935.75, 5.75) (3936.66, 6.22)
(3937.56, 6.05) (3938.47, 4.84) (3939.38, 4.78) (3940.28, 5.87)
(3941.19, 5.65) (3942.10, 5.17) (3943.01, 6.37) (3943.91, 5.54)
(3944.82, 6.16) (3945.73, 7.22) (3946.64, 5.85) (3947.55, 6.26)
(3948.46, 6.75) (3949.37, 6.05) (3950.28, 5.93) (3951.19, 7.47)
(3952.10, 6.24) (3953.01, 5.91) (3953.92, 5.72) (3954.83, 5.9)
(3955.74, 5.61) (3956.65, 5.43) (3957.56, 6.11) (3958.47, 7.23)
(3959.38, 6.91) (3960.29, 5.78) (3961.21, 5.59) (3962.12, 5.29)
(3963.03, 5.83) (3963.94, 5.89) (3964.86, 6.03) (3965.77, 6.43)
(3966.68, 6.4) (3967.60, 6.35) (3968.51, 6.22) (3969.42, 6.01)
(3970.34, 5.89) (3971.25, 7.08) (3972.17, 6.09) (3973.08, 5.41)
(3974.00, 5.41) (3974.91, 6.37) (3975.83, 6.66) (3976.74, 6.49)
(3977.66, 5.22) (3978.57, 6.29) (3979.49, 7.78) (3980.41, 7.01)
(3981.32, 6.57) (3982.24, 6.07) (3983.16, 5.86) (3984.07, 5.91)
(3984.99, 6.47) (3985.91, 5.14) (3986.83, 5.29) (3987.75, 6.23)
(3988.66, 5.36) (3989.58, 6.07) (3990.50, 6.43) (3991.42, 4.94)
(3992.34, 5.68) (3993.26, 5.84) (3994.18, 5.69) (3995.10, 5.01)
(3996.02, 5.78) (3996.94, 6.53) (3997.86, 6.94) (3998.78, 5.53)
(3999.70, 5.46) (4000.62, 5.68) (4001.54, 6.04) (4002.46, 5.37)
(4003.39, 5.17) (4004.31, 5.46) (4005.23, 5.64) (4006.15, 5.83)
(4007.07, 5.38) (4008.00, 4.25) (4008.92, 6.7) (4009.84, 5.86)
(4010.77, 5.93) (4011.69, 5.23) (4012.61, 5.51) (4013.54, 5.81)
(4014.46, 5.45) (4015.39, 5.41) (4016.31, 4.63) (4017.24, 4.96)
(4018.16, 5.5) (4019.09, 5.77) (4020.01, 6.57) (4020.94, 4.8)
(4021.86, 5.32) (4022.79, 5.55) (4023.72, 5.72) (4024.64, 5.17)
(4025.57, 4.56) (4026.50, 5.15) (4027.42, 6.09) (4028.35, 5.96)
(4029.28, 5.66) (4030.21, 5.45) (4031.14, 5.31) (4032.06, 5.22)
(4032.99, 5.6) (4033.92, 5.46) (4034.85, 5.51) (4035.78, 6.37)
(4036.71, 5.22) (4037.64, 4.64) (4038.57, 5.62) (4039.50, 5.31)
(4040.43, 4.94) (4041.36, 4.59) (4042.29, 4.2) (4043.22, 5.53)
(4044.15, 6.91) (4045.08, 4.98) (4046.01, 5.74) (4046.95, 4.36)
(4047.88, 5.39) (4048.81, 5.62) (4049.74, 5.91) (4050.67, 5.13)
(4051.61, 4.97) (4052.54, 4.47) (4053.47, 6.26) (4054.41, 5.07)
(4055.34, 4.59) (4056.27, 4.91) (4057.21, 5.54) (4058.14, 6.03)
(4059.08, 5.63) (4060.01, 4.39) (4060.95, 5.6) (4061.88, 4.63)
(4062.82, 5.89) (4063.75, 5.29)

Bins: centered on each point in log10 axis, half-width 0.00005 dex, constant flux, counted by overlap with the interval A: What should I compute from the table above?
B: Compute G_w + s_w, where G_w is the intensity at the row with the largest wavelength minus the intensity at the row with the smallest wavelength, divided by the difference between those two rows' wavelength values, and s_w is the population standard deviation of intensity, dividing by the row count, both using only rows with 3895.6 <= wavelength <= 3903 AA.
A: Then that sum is 0.32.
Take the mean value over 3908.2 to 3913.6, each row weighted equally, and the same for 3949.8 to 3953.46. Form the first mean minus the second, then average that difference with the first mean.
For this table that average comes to 3.18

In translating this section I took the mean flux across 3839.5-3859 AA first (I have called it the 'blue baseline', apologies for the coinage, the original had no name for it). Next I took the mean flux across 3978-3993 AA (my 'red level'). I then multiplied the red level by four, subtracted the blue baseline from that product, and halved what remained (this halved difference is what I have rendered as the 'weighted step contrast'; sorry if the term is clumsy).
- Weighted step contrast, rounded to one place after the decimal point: 9.2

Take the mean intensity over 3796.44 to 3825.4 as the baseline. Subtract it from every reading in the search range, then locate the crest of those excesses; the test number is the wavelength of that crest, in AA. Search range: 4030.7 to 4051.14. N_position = 4044.15 AA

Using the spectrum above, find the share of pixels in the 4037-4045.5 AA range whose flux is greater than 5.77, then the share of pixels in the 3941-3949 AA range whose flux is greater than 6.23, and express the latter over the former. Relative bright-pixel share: 4.0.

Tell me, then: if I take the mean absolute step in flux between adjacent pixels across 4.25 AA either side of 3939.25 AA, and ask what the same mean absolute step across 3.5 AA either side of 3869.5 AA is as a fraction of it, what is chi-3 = 1.0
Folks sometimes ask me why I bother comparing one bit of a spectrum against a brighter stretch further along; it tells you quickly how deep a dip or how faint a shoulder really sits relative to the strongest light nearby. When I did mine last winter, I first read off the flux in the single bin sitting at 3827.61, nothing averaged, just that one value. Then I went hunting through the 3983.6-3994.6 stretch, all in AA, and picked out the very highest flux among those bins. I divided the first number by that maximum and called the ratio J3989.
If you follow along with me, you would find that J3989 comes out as 0.853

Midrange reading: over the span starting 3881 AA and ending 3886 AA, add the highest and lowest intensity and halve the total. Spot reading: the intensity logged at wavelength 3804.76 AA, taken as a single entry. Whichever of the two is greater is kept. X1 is 7.1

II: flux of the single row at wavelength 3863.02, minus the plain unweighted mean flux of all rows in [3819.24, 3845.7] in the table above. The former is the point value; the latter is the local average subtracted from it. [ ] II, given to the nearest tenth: 0.3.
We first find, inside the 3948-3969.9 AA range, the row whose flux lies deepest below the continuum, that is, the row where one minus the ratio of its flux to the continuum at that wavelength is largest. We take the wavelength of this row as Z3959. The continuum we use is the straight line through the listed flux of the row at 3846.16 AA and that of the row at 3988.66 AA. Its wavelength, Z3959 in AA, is 3962.12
